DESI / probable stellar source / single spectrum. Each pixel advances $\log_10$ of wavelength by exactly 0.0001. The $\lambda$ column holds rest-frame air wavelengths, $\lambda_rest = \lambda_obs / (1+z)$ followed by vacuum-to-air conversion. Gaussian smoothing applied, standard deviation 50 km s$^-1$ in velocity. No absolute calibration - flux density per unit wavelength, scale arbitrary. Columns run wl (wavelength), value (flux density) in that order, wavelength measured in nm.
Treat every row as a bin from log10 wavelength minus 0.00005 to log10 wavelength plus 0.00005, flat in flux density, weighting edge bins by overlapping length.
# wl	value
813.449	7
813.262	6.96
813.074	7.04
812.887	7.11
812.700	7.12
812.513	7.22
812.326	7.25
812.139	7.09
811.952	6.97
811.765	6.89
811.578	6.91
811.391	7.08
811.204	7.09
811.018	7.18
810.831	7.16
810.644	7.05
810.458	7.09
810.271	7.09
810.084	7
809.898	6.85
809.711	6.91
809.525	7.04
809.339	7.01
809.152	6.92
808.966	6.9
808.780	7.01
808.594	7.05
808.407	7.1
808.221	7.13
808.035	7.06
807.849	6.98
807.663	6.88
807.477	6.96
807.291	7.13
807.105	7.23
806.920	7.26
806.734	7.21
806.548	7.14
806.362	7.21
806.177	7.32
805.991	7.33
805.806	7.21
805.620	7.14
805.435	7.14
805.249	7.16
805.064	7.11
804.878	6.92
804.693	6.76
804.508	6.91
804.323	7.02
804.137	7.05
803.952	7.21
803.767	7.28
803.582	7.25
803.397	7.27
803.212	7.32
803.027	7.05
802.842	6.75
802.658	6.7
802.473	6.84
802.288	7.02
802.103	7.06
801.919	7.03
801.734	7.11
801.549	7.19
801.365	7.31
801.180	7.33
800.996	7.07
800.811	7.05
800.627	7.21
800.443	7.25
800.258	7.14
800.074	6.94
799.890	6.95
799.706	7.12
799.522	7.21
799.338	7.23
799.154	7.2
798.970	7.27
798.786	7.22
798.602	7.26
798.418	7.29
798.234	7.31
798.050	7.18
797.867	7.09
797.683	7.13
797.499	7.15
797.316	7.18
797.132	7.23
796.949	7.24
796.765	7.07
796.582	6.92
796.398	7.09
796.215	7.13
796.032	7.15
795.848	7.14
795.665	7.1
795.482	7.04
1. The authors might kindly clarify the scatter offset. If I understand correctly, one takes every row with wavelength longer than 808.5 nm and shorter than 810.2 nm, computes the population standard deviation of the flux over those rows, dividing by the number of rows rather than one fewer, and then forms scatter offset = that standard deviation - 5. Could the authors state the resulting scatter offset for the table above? -4.93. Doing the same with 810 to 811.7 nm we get -4.92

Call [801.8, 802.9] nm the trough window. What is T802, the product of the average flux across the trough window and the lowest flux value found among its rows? 46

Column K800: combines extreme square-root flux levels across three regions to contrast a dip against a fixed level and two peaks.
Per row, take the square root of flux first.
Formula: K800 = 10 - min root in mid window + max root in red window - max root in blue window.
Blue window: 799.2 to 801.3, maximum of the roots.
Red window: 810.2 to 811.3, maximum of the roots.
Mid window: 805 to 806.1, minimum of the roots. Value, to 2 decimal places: 7.31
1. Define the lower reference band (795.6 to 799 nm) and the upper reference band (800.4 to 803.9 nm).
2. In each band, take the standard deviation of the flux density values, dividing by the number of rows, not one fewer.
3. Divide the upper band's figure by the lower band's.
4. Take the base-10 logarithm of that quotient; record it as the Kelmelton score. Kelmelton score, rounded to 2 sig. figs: 0.30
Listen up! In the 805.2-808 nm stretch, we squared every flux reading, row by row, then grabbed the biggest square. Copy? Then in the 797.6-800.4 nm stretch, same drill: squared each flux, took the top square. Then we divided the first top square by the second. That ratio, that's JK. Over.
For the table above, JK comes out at 1.01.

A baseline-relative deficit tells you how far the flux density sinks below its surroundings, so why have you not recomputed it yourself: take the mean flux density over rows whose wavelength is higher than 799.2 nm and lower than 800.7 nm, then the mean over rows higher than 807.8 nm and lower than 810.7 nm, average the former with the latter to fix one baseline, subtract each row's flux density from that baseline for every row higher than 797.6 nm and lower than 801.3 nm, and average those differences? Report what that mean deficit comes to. -0.10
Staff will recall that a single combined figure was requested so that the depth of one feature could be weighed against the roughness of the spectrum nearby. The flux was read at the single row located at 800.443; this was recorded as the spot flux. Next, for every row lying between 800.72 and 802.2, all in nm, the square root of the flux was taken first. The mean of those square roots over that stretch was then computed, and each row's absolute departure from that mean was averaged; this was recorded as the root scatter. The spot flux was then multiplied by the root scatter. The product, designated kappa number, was 0.135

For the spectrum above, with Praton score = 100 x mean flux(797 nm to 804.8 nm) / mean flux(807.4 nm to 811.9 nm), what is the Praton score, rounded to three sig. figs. 102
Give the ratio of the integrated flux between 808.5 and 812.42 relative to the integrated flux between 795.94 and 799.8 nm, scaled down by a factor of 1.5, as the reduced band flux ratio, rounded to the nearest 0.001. 0.663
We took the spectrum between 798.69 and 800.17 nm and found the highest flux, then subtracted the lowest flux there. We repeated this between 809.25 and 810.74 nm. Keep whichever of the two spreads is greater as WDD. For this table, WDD 0.330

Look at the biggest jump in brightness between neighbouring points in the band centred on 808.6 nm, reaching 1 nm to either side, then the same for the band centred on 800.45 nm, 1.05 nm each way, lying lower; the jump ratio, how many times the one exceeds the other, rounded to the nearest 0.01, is 0.42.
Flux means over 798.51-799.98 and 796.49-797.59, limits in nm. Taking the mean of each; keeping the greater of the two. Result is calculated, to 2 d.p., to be 7.18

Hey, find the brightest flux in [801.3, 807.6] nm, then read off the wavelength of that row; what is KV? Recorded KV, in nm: 805.991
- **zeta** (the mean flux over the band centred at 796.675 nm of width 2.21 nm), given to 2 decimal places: 7.13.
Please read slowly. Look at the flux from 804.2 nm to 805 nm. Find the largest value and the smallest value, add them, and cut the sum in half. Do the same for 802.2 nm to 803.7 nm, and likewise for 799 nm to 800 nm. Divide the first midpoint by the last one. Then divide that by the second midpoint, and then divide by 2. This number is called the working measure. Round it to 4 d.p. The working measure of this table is 0.0693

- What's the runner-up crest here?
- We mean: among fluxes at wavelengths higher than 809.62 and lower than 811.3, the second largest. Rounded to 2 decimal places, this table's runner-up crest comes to 7.16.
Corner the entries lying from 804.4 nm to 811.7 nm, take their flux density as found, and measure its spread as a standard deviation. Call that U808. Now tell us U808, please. 0.13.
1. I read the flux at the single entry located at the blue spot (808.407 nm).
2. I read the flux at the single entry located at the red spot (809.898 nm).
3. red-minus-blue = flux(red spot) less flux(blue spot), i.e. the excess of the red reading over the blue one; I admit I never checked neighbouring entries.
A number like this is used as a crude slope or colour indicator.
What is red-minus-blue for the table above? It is -0.25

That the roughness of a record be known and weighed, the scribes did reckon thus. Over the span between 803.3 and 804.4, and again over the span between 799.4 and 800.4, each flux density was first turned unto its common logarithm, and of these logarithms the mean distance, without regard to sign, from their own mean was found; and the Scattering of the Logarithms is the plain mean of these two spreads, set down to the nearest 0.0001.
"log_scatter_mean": 0.0061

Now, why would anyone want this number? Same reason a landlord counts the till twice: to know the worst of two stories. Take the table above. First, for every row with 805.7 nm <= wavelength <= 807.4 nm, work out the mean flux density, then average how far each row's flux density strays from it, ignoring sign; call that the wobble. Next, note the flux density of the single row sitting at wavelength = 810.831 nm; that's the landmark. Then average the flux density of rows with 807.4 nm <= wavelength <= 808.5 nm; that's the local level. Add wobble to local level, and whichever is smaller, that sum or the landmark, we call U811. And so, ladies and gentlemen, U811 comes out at 7.07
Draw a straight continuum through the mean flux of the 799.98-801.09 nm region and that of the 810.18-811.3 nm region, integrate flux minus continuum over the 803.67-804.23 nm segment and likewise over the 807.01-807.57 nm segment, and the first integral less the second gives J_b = 0.04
